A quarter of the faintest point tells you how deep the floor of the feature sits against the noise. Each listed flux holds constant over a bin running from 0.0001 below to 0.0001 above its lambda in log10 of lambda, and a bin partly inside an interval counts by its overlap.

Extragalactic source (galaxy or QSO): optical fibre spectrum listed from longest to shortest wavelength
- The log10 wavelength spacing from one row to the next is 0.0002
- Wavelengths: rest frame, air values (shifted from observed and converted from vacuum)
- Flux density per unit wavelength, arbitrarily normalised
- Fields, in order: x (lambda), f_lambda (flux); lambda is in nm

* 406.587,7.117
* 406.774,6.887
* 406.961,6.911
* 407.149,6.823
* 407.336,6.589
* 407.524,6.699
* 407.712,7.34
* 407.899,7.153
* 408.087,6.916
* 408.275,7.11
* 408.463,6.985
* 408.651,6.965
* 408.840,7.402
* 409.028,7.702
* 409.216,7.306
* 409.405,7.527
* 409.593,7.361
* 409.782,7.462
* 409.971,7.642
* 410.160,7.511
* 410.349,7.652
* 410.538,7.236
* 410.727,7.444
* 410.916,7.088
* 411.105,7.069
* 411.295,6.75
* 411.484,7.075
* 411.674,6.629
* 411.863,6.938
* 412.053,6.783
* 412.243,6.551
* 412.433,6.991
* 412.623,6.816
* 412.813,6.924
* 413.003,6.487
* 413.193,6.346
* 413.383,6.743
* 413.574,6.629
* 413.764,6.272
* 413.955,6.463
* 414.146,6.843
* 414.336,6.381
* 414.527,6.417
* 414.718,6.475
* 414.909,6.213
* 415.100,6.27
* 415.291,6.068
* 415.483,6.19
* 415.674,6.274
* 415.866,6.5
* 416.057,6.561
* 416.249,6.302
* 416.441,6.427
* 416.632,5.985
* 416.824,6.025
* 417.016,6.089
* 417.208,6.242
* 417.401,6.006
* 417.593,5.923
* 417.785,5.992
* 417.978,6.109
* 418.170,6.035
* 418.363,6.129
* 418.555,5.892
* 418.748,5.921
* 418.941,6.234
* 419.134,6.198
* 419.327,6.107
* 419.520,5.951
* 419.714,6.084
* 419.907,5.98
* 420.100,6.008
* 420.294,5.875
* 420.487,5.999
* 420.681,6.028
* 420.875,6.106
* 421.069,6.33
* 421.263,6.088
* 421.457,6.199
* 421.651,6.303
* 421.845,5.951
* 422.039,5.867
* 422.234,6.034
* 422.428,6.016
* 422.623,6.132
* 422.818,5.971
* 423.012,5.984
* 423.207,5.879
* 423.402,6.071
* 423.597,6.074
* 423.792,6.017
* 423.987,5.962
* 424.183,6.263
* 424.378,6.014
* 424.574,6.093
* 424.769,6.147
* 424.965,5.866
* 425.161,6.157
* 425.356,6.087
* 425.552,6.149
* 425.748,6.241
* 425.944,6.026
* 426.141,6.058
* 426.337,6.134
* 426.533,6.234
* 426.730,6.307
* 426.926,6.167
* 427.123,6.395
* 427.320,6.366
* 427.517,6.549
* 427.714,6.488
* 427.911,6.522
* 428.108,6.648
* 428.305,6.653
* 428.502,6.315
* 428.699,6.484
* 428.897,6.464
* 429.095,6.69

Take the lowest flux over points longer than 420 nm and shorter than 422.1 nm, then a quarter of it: 1.47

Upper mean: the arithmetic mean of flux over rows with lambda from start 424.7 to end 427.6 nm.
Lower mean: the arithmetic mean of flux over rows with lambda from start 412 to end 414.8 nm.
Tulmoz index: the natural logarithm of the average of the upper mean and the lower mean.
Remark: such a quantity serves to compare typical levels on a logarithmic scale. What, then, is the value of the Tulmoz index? 1.86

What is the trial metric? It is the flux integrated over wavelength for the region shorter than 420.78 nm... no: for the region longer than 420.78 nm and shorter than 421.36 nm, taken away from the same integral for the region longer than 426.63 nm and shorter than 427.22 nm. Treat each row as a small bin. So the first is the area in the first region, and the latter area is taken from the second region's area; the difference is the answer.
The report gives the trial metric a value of 0.1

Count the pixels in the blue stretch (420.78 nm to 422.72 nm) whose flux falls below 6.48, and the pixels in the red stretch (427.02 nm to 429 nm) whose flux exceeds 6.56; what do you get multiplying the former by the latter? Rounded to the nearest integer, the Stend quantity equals 20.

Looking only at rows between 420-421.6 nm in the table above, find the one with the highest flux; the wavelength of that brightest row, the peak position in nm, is 421.069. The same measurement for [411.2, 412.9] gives 411.484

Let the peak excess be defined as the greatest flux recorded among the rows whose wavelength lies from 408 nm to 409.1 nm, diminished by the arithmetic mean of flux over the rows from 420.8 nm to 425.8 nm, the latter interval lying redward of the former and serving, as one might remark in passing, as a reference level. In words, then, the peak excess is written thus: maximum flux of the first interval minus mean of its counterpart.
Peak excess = 1.6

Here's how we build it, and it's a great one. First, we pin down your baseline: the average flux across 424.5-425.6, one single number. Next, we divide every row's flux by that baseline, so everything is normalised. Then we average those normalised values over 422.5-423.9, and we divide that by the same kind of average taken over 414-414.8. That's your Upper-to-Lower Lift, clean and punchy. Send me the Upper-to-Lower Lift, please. 0.92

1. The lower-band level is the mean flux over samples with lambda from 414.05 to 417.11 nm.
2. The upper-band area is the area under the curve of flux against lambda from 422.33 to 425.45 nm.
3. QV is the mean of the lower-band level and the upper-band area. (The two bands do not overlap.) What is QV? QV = 12.6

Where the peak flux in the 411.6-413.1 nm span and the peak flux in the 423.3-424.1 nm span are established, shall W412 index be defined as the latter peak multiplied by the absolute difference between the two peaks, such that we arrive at 5.6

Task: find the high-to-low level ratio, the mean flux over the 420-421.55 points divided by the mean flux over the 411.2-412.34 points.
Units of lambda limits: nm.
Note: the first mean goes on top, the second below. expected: 0.90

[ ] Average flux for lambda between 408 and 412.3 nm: 7.18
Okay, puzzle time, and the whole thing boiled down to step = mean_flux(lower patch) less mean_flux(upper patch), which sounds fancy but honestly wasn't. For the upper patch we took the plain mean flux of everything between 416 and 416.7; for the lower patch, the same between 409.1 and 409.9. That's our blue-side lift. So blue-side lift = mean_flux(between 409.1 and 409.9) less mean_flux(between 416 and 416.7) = 1.1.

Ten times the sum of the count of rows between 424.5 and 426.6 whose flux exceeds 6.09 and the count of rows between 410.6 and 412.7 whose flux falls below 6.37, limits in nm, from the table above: 70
